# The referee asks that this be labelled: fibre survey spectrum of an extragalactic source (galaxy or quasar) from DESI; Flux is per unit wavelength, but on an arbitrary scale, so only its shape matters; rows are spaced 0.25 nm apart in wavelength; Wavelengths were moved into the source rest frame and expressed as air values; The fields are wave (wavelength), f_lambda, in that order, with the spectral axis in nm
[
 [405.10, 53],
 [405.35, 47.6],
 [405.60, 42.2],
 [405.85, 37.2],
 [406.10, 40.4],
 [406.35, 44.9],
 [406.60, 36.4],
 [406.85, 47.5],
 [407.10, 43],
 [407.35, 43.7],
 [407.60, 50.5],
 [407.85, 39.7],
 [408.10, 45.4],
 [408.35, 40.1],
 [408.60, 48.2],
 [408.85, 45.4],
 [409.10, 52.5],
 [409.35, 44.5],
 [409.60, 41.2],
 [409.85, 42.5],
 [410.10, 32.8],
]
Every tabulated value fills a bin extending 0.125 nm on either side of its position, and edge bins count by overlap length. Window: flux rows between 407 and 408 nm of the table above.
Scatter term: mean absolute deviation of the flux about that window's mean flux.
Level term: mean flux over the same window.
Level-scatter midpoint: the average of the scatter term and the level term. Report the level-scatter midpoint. 23.7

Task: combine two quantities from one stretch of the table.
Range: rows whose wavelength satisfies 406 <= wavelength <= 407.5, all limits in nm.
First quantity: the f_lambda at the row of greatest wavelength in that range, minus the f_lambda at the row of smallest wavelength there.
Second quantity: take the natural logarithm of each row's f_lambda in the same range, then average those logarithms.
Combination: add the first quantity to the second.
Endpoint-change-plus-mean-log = 7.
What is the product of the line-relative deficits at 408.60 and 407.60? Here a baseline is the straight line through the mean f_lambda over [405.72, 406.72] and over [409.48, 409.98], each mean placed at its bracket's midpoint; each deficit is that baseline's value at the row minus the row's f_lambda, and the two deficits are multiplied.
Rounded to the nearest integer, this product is 70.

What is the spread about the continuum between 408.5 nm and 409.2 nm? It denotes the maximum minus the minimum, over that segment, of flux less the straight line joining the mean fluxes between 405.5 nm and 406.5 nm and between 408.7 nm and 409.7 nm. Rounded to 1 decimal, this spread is 6.7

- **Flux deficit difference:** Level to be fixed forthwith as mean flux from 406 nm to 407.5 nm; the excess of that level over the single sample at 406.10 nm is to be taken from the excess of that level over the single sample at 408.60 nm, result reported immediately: -8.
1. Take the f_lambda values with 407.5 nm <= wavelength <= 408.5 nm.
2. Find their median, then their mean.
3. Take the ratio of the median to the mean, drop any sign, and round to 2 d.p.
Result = 0.97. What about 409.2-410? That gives 0.99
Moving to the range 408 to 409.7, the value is 1.00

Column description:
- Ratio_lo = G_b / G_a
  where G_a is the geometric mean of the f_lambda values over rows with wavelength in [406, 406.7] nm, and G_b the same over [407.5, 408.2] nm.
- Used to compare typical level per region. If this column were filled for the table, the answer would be 1.11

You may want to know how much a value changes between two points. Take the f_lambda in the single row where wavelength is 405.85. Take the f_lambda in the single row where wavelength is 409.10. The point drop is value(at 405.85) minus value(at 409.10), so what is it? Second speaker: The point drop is -15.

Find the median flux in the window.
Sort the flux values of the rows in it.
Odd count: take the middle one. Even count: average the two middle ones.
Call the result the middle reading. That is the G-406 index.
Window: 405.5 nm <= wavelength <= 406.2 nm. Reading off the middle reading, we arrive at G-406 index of 40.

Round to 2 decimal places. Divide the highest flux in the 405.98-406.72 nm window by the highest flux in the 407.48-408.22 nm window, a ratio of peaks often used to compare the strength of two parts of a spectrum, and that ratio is 0.89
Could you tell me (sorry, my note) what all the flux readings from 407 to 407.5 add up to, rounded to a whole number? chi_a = 87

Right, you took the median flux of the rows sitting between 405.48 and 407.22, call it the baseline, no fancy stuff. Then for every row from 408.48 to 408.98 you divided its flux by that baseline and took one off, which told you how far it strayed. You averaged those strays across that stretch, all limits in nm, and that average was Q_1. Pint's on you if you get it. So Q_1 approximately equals 0.11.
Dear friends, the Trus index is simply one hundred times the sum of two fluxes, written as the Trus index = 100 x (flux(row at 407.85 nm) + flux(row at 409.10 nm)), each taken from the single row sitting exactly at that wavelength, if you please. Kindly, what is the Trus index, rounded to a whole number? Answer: 9220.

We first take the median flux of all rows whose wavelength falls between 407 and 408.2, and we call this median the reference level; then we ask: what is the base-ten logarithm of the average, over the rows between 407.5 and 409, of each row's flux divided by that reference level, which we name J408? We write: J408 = 0.012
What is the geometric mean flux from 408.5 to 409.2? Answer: 48.6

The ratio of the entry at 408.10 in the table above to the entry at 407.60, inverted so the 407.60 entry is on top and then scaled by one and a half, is 1.67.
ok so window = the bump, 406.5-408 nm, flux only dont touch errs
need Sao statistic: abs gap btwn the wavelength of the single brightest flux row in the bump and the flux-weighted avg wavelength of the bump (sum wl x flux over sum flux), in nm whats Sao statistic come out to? 0.36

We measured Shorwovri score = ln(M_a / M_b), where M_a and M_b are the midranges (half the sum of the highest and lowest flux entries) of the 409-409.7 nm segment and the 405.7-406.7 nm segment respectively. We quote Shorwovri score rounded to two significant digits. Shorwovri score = 0.14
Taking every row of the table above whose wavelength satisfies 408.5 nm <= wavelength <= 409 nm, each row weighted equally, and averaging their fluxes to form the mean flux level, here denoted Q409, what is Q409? 47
